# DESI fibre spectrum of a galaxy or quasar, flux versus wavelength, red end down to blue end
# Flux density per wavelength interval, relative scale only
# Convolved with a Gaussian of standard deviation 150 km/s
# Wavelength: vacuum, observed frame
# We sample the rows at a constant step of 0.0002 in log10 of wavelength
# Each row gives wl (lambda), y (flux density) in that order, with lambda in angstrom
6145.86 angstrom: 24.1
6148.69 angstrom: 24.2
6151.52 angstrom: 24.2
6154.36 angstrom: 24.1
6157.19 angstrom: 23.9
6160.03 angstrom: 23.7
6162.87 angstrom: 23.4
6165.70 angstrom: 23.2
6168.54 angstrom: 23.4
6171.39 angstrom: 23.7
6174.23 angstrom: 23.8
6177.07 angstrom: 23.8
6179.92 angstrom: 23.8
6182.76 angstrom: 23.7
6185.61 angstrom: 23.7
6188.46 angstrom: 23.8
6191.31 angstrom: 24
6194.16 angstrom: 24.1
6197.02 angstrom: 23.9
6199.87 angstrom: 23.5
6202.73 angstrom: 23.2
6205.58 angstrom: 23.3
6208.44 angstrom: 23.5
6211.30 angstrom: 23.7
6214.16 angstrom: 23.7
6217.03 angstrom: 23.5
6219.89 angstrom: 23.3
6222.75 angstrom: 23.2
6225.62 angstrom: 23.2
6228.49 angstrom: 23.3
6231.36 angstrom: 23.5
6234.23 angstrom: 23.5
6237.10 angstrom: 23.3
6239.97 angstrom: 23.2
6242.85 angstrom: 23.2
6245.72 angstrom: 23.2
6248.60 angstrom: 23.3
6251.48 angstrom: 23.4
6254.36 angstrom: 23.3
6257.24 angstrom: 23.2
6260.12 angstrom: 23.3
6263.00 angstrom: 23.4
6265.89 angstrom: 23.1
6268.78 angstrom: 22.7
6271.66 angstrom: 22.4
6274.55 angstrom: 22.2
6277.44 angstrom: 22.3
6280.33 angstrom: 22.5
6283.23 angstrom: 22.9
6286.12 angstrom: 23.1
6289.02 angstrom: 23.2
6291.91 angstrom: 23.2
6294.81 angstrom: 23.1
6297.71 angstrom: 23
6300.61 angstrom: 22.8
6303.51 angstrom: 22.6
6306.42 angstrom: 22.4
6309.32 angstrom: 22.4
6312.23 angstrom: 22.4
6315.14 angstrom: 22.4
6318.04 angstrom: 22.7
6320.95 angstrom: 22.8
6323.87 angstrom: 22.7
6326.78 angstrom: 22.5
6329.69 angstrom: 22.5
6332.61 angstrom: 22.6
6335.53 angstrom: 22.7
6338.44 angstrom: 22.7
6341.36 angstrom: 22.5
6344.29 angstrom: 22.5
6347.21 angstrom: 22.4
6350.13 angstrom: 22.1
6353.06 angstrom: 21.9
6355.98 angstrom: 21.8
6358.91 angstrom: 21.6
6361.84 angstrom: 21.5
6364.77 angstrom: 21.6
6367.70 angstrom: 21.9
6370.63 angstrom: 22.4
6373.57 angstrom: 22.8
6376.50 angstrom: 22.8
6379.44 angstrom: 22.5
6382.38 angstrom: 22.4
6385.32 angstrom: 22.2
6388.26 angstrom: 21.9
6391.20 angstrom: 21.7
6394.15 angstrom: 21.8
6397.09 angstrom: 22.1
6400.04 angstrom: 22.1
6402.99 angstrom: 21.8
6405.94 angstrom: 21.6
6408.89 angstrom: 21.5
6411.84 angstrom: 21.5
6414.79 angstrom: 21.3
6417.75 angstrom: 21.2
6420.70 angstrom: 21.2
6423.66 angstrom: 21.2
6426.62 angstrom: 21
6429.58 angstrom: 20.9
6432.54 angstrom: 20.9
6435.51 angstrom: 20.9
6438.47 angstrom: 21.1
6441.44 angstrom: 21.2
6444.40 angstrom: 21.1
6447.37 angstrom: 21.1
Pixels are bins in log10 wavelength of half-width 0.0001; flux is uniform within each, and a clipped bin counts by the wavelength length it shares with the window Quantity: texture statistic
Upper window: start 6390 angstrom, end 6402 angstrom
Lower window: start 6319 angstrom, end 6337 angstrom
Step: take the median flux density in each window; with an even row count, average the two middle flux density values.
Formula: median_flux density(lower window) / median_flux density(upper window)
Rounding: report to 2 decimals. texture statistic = 1.03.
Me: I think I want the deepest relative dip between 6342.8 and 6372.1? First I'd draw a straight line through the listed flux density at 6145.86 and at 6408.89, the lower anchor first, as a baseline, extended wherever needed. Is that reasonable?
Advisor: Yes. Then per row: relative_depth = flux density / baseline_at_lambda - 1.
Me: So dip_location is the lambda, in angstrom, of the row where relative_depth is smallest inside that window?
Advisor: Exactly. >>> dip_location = 6361.84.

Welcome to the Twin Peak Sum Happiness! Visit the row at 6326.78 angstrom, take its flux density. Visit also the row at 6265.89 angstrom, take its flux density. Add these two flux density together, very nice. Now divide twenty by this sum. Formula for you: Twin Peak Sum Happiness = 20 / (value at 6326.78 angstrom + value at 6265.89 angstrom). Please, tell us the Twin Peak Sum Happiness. 0.439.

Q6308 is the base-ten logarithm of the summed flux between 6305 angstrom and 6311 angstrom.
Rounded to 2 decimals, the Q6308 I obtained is 1.65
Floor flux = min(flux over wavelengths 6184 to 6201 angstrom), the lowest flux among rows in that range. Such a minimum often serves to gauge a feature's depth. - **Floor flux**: 23.5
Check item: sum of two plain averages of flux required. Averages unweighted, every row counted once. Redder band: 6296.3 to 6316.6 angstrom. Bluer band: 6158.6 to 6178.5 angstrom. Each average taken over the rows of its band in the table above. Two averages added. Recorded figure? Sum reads 46.1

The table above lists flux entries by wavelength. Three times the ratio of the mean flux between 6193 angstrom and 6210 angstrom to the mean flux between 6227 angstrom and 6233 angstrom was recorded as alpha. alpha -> 3.02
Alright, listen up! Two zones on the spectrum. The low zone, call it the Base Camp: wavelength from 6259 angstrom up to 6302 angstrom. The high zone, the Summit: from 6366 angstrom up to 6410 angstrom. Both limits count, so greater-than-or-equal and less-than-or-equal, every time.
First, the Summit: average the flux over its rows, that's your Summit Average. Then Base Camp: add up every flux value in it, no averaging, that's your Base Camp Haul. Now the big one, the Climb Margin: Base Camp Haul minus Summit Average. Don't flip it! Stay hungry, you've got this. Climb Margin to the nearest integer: 321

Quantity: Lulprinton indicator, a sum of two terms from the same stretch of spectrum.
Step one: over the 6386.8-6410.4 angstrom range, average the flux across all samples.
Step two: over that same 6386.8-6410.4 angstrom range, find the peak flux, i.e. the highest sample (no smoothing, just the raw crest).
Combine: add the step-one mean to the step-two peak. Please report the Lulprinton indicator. 44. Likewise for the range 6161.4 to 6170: 47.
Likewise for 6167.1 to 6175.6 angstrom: 47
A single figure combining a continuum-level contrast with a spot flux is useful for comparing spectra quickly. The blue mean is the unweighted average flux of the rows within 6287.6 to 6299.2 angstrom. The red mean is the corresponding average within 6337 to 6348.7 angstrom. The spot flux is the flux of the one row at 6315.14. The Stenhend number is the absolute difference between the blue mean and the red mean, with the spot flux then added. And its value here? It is 23.0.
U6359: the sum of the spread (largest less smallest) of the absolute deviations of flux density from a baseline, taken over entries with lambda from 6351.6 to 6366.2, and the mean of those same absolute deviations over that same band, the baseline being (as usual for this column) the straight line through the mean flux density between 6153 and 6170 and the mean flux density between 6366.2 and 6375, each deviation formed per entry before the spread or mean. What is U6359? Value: 1.10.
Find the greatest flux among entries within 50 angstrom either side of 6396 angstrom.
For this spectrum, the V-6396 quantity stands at 22.8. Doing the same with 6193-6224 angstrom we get 24.1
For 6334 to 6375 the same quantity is 22.8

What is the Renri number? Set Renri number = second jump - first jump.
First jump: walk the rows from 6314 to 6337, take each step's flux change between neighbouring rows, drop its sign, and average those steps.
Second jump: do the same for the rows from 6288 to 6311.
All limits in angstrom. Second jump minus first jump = -0.014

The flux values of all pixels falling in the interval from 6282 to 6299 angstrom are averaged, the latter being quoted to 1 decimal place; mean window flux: 23.1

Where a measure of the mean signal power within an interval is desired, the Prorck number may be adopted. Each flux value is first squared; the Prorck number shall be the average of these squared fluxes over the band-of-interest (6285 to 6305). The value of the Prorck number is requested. 529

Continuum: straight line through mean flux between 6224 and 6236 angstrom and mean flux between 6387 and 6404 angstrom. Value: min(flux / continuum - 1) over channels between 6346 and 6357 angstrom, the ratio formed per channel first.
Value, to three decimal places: -0.020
